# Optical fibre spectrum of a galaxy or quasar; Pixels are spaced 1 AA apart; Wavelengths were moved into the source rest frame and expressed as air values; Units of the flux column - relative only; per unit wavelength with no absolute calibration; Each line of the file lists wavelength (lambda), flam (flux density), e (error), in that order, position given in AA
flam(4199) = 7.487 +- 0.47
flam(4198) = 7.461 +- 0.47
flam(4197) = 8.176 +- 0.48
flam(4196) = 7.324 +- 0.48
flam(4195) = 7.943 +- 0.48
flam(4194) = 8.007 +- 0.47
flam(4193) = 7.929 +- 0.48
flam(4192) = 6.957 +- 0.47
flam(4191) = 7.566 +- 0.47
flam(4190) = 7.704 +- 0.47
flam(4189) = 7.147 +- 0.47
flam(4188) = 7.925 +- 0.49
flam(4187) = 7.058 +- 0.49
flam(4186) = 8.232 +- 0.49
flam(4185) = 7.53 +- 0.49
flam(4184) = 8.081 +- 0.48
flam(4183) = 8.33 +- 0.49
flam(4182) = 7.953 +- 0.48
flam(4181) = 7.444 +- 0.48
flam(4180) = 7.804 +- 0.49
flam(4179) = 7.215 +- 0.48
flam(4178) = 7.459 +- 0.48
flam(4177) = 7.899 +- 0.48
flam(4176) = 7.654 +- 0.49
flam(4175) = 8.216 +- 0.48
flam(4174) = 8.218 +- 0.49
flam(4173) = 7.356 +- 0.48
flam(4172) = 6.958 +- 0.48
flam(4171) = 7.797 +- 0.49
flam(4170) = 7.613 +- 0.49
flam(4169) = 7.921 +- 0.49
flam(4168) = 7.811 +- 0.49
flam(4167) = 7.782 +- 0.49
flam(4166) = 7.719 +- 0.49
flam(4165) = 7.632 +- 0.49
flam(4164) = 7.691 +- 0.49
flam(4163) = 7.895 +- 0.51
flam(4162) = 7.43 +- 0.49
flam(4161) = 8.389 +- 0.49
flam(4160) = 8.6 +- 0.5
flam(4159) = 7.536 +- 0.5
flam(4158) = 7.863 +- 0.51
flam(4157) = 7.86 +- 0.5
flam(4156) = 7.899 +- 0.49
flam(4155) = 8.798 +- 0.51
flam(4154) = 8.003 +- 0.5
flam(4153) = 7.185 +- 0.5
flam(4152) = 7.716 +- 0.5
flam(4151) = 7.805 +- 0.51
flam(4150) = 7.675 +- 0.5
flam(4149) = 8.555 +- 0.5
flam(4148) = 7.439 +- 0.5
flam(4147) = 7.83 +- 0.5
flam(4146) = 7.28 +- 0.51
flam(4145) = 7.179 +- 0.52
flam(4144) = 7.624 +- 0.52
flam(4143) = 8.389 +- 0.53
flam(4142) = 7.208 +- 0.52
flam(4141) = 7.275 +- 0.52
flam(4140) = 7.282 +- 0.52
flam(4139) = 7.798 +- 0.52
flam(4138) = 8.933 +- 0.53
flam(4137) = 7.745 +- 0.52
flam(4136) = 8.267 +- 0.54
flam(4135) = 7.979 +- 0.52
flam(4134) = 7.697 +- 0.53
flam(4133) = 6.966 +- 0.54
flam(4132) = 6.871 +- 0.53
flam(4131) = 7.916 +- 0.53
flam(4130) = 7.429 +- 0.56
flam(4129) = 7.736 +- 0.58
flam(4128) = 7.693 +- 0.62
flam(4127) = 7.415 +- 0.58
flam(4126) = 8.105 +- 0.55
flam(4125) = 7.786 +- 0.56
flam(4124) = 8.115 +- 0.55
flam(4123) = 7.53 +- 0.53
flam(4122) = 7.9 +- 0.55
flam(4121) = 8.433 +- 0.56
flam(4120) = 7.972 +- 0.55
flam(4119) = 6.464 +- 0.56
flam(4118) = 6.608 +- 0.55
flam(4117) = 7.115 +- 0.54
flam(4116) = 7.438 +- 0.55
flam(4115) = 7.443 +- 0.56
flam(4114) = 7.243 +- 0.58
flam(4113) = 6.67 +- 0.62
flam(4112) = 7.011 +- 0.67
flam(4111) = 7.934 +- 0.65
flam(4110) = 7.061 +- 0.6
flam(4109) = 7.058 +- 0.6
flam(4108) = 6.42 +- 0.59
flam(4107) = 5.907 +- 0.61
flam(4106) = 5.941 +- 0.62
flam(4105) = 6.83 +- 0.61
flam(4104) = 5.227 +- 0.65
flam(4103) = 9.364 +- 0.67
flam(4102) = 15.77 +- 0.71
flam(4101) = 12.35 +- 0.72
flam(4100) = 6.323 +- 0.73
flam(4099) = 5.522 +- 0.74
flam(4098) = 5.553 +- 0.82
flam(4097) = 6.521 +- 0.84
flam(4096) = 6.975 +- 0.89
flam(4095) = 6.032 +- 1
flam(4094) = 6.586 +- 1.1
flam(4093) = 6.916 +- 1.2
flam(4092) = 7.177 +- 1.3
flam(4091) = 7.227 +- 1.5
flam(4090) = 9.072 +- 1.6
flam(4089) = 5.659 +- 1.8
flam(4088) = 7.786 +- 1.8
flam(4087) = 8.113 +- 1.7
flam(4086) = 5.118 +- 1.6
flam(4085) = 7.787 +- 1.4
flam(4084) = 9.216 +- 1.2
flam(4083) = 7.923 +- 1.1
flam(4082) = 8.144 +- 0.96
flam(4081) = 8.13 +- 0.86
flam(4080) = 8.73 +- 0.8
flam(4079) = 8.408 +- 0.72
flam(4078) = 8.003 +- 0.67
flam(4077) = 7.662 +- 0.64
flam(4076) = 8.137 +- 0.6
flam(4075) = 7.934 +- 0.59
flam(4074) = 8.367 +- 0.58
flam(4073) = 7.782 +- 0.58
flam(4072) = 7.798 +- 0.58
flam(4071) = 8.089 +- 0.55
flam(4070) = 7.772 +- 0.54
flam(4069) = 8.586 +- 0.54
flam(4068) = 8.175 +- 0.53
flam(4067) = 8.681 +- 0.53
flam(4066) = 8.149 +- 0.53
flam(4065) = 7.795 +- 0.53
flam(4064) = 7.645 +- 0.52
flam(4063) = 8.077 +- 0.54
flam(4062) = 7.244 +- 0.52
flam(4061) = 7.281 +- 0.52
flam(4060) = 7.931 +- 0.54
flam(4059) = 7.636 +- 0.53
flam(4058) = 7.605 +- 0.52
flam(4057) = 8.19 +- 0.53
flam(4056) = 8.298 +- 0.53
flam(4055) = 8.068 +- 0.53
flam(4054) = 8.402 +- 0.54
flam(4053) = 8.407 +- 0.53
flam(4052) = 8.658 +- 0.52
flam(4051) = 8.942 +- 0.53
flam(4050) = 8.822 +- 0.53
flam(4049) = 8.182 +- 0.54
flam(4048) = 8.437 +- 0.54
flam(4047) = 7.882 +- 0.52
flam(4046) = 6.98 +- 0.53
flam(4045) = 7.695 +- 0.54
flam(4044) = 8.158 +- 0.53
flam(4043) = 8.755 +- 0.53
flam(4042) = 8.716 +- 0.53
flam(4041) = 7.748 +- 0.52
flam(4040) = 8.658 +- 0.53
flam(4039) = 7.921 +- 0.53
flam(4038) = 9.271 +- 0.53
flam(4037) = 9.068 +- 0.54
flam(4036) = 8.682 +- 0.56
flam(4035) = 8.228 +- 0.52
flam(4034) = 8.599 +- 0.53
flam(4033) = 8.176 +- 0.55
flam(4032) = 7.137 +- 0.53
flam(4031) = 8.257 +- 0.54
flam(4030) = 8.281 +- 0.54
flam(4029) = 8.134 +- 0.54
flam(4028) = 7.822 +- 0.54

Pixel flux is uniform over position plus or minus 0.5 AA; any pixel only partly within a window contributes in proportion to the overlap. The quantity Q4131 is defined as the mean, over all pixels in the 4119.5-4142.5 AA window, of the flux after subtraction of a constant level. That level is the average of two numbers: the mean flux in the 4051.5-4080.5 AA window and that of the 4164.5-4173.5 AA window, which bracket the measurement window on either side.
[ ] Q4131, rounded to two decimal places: -0.10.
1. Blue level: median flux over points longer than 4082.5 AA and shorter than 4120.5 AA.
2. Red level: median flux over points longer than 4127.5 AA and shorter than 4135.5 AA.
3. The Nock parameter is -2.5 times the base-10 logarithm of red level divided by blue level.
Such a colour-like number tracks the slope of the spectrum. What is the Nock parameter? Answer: -0.10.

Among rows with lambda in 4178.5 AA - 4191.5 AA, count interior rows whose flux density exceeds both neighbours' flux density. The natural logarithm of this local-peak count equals 1.61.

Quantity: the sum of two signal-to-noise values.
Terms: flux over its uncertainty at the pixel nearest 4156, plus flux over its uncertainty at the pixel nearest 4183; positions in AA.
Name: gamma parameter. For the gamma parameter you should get 33.1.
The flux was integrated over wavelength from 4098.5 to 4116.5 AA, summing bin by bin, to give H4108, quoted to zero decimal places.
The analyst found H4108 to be 138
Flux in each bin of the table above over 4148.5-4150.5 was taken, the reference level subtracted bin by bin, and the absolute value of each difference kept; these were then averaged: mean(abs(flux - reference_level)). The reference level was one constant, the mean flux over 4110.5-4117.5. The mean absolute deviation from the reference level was 0.85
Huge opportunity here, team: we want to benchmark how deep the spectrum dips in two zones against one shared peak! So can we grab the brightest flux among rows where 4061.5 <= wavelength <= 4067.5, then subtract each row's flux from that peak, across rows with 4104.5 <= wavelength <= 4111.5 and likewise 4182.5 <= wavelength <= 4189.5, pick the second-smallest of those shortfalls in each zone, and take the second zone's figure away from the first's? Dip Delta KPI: 1.2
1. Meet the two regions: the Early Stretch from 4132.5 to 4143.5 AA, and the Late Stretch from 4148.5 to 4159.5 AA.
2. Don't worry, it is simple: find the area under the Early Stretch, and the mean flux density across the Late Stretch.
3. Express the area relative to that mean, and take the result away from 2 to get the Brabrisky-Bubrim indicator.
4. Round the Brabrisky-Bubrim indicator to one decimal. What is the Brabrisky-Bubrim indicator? -8.8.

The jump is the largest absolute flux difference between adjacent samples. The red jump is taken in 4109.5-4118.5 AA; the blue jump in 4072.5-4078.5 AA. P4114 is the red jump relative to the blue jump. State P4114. 1.6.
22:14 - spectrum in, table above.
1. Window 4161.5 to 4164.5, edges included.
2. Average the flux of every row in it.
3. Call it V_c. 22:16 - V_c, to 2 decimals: 7.67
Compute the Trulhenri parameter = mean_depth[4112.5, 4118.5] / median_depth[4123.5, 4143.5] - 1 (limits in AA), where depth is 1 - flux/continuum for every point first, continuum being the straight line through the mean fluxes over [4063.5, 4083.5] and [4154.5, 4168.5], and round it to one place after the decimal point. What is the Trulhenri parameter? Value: 2.9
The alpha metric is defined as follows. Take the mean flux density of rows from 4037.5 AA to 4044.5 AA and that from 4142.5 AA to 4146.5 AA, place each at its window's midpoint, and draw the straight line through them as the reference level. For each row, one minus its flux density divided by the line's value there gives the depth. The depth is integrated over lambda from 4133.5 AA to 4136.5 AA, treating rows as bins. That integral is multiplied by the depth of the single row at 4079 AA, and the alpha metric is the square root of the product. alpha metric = 0.06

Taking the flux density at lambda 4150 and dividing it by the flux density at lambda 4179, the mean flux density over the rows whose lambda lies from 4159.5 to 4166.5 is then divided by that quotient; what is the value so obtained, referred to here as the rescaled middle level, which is 7.4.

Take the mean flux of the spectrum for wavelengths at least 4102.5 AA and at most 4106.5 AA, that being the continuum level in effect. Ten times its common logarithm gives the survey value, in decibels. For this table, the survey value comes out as 8.35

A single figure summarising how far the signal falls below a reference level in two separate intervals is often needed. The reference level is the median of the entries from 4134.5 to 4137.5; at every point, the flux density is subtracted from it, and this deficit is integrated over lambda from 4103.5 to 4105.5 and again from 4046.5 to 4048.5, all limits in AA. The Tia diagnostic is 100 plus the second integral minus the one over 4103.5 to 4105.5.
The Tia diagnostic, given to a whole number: 96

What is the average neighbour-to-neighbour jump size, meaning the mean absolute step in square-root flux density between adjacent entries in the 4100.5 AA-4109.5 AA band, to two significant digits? 0.36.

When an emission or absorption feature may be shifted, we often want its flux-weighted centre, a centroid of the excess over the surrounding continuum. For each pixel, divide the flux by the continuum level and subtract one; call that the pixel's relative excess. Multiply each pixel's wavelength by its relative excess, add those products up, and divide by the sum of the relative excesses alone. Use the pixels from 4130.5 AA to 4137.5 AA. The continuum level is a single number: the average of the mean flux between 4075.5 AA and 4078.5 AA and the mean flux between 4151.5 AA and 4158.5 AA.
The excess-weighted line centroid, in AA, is 4132.3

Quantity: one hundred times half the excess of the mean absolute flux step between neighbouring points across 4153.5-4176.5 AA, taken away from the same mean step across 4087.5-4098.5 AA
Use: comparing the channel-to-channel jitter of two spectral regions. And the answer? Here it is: 35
